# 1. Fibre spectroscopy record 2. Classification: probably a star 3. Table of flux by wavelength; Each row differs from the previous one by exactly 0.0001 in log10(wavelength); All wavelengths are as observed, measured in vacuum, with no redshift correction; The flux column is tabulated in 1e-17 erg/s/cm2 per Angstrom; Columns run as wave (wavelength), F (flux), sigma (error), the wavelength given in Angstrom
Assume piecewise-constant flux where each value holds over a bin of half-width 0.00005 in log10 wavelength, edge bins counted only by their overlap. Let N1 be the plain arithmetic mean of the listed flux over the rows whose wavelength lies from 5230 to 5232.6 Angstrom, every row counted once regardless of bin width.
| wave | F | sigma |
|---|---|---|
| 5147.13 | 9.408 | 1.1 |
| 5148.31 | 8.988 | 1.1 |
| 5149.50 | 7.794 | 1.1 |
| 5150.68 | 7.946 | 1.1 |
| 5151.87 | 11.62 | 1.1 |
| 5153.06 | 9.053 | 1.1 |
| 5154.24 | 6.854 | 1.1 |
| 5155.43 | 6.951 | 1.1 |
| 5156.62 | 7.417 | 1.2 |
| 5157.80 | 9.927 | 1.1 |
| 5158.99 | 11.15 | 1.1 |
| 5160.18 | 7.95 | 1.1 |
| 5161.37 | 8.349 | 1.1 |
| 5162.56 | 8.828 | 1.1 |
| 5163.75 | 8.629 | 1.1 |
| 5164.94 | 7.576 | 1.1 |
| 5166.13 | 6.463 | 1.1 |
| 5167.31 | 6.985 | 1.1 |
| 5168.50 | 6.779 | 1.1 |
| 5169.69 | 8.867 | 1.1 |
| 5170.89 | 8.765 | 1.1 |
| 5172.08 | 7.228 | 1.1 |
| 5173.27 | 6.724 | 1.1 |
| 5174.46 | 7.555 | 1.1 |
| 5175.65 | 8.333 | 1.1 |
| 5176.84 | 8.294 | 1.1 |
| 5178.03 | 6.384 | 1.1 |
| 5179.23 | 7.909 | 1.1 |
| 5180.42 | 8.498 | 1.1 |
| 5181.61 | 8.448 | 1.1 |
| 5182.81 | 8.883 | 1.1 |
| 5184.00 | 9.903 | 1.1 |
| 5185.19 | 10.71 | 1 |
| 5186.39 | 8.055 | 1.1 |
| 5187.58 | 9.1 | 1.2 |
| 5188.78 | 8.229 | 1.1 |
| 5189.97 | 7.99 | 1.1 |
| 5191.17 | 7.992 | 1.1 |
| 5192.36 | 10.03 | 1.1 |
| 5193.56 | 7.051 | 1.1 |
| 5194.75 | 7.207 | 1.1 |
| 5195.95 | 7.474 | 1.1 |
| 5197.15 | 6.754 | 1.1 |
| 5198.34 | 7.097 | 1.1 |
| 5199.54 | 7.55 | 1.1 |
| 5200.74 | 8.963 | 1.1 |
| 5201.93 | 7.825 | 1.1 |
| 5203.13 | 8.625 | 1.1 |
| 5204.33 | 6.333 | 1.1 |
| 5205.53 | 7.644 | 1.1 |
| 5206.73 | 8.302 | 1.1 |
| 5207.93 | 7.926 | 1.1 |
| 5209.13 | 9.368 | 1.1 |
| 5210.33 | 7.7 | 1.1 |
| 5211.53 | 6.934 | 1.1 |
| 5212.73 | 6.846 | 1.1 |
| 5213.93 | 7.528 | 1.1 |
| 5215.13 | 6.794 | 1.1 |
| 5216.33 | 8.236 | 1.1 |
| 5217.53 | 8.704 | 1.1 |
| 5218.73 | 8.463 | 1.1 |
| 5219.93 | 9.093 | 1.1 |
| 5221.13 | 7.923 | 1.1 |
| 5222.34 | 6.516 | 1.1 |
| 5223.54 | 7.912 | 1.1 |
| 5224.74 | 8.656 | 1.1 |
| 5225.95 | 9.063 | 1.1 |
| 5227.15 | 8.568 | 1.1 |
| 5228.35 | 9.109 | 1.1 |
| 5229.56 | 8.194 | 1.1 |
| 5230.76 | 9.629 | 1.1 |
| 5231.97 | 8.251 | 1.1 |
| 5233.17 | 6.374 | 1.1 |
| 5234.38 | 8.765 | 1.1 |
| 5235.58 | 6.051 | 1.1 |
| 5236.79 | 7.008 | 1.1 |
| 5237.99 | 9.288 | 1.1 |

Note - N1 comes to 8.94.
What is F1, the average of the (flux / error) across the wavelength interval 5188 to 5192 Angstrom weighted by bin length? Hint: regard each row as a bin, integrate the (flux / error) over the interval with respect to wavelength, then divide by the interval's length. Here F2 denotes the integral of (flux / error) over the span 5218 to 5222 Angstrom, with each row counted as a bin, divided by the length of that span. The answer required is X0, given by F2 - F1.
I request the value 0.15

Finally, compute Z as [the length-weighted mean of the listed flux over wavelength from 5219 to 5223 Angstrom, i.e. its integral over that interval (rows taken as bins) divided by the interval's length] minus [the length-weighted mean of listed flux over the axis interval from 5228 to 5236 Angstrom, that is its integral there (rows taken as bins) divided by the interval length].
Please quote -0.2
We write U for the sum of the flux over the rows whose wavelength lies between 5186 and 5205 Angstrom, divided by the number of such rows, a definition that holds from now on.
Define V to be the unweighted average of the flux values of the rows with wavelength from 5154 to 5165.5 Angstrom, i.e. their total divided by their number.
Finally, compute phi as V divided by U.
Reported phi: 1.06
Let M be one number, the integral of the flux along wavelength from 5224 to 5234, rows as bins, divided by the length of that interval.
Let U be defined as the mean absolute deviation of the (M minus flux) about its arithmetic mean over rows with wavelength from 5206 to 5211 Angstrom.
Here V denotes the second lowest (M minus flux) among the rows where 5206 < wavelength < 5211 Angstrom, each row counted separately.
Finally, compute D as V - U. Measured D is -0.3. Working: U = 0.5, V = 0.2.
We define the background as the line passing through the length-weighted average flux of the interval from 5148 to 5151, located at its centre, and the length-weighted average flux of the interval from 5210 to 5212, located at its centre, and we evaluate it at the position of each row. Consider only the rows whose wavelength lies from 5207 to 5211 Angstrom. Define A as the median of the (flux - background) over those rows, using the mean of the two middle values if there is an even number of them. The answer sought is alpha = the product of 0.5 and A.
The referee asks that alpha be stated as 0.30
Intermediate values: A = 0.6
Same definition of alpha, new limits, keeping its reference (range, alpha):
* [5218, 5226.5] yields 0.64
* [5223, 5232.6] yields 0.77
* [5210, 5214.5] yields -0.02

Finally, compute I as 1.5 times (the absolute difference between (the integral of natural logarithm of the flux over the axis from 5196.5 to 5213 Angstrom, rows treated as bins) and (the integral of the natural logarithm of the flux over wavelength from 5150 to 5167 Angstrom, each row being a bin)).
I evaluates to 3.6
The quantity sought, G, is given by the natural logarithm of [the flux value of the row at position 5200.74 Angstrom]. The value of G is 2.19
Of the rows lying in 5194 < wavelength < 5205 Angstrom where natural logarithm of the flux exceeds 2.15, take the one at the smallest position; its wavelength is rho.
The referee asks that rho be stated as 5200.74 Angstrom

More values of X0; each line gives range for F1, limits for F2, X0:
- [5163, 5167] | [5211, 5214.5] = -0.43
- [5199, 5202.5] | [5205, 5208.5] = -0.16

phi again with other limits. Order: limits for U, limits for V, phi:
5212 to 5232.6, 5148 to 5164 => 1.06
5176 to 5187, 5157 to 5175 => 0.95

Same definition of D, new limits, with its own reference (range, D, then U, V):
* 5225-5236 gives -1.5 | 0.9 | -0.6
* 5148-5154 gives -1.6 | 1.0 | -0.6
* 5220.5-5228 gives -0.8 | 0.7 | -0.2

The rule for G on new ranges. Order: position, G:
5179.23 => 2.07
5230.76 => 2.26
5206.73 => 2.12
